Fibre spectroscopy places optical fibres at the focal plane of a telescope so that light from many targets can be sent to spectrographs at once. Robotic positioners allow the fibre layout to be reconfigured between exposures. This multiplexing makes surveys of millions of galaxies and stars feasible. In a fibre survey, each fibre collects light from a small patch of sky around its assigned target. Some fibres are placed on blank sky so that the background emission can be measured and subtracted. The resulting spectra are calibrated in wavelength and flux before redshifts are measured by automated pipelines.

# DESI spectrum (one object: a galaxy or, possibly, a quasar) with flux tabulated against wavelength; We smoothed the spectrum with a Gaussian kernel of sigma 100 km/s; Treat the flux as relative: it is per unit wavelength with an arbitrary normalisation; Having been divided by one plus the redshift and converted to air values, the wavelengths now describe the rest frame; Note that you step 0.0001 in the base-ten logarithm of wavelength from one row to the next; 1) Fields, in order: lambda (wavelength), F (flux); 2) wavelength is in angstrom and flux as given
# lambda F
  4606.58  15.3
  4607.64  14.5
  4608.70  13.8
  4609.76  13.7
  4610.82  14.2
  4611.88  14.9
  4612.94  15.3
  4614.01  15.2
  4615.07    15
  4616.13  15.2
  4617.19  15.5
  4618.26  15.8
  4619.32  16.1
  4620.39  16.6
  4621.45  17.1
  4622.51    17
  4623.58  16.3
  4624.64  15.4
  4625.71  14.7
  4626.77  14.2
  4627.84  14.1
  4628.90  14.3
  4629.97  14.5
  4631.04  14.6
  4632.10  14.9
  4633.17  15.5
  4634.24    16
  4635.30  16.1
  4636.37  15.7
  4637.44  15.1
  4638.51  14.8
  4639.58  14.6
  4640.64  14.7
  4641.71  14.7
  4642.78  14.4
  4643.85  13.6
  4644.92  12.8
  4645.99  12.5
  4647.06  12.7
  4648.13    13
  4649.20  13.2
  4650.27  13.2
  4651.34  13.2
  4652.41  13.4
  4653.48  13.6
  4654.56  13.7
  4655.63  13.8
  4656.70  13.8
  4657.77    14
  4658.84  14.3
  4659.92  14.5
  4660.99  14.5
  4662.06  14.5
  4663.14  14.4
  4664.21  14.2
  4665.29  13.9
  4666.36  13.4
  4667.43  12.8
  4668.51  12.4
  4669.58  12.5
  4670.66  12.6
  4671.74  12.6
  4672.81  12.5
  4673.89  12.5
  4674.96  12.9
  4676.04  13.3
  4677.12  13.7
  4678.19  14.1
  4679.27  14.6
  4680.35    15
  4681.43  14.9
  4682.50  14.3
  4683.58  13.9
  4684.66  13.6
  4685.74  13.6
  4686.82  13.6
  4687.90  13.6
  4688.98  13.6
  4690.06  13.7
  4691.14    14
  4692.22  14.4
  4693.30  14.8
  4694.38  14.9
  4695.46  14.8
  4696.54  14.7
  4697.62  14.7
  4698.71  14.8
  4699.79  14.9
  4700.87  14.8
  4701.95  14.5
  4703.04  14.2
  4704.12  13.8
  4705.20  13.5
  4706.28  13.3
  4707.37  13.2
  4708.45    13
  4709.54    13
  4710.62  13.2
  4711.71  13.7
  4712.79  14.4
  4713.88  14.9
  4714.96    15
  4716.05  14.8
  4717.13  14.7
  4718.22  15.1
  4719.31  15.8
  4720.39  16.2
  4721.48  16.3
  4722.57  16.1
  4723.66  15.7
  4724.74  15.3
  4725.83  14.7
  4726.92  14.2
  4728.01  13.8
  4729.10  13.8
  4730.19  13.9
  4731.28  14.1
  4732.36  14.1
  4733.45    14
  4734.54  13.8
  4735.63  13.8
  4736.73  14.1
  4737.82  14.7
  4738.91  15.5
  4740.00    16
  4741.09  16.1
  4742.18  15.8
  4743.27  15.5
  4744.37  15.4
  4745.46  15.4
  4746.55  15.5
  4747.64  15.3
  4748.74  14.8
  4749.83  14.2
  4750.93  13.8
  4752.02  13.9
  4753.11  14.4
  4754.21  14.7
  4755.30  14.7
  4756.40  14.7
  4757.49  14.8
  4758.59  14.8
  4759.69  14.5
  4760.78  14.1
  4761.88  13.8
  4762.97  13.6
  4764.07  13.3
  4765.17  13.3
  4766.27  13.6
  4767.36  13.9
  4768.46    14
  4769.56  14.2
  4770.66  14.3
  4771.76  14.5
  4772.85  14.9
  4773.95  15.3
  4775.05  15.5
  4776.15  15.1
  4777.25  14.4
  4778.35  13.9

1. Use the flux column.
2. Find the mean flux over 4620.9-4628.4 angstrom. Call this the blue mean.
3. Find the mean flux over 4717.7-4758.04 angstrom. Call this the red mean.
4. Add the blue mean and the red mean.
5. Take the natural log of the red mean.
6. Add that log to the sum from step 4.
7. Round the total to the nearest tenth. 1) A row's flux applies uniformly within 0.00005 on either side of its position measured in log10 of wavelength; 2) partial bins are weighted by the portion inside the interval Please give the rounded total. 33.1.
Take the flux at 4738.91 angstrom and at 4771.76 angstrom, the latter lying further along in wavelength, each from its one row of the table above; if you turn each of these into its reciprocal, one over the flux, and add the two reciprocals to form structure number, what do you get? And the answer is 0.133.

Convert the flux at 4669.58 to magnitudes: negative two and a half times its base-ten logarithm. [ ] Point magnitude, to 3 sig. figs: -2.74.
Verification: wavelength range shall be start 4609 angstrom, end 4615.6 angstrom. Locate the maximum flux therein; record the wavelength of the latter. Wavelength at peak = 4612.94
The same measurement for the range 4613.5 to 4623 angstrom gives 4621.45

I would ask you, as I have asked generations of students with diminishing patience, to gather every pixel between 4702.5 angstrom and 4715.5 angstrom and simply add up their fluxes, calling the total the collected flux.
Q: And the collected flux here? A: 165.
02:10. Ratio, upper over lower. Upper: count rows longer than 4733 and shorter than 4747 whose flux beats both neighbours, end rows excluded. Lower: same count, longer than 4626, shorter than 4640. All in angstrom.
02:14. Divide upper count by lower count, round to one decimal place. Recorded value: 1.0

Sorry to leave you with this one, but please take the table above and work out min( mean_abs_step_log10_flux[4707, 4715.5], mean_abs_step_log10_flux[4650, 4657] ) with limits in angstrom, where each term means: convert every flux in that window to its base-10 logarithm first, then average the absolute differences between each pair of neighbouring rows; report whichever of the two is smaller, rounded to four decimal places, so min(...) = 0.0032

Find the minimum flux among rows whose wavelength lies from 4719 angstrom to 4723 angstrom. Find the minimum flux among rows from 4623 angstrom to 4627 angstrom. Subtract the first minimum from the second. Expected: -1.6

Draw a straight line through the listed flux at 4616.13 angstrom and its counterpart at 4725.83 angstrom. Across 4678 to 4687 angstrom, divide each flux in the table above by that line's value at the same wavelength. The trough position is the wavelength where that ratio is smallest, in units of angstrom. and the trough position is 4684.66 angstrom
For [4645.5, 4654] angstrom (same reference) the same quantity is 4645.99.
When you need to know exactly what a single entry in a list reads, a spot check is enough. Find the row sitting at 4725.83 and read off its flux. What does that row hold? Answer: 14.7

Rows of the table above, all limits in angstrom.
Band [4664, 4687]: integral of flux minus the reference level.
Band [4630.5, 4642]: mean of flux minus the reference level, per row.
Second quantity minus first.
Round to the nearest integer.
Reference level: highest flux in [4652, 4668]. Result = 24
